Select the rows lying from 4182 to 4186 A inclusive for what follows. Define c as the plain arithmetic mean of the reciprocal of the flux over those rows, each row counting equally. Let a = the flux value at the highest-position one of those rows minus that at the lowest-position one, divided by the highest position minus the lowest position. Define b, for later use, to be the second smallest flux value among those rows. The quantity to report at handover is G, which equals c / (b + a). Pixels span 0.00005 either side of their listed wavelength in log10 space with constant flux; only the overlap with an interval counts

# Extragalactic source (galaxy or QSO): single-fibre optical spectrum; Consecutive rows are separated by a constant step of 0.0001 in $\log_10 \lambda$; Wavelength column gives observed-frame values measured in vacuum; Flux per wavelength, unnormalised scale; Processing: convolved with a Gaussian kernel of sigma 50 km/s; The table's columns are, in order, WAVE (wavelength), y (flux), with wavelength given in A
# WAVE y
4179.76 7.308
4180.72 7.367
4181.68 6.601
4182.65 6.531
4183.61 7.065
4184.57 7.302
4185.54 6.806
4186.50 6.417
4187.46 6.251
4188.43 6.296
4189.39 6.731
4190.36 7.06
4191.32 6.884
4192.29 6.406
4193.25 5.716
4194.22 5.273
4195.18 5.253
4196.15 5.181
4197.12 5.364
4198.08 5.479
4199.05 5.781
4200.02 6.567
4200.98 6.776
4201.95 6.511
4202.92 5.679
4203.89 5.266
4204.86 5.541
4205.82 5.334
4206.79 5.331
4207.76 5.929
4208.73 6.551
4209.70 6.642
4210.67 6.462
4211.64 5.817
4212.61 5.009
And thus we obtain 0.021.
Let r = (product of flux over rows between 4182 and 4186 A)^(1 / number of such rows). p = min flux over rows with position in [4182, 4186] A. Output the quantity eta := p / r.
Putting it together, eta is 0.94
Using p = 6.531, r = 6.9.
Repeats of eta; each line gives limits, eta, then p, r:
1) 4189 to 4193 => 0.95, 6.406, 6.8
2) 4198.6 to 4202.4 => 0.90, 5.781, 6.4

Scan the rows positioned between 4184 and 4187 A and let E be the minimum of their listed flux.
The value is 6.417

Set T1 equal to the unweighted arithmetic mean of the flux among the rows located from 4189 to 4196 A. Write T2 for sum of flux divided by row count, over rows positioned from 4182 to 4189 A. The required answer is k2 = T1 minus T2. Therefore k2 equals -0.5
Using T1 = 6.19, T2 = 6.7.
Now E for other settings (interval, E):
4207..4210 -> 5.929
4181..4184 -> 6.531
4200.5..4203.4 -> 5.679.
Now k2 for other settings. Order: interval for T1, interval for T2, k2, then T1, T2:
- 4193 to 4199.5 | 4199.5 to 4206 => -0.5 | 5.44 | 6.0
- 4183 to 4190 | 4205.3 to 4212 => 0.7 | 6.70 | 6.0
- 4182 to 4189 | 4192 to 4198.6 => 1.1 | 6.67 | 5.5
